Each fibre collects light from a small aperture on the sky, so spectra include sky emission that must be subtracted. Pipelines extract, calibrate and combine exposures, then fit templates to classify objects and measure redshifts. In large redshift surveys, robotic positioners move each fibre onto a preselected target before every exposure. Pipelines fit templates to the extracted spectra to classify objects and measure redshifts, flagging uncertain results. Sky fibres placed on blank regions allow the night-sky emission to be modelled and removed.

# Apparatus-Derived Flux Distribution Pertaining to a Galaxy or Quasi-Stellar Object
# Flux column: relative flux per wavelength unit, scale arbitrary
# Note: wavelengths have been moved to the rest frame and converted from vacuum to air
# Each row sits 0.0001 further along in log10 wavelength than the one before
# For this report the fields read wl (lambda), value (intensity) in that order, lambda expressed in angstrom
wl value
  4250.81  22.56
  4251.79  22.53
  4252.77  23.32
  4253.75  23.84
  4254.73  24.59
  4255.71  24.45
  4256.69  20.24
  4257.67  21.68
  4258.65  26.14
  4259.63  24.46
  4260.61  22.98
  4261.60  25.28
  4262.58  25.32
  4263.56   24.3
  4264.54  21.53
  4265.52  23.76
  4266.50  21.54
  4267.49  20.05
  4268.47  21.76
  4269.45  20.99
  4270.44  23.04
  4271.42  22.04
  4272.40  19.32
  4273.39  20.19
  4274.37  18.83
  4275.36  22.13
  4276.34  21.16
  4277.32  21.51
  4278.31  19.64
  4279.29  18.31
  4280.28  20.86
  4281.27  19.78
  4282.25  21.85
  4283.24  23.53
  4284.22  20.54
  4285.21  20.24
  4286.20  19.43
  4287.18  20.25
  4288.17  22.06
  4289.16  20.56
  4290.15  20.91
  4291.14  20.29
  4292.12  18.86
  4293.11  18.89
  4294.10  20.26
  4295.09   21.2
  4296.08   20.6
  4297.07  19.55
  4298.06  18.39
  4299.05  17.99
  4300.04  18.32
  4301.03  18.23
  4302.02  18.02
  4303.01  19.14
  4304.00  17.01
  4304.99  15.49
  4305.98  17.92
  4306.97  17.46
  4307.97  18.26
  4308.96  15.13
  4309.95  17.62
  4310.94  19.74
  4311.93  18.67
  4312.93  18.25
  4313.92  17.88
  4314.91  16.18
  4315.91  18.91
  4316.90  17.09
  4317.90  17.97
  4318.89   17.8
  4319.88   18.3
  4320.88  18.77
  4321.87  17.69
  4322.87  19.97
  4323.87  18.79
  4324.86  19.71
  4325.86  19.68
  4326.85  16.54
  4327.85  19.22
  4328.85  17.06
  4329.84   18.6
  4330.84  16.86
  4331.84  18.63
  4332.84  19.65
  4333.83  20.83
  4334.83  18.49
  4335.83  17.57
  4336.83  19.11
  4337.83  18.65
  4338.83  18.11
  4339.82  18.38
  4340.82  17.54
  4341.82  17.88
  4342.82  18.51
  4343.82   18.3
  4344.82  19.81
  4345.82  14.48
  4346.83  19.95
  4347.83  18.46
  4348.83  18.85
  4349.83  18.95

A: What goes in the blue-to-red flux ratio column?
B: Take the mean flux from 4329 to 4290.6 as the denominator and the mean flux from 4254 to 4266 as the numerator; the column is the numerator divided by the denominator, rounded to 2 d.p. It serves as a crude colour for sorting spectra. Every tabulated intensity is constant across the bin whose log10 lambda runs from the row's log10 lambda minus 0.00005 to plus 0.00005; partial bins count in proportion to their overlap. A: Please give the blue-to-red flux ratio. 1.29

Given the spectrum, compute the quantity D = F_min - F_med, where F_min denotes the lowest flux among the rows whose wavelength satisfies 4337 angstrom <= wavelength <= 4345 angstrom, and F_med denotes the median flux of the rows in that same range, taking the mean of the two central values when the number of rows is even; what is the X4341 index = -0.80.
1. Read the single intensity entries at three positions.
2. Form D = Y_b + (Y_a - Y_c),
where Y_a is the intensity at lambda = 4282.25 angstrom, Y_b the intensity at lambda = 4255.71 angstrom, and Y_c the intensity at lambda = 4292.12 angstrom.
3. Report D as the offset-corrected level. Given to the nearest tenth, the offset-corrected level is 27.4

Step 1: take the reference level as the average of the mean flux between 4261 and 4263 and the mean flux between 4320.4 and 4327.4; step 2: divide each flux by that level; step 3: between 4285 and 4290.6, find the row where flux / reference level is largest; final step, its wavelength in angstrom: 4288.17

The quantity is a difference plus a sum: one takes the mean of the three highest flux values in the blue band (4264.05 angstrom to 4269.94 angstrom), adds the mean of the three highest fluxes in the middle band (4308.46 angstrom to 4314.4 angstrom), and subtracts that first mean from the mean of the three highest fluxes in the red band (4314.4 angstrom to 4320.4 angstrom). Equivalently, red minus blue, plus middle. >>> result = 14.9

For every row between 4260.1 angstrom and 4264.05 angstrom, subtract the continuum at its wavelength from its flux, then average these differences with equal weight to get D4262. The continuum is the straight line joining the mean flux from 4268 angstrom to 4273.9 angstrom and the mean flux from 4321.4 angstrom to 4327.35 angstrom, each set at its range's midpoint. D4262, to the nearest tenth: 2.8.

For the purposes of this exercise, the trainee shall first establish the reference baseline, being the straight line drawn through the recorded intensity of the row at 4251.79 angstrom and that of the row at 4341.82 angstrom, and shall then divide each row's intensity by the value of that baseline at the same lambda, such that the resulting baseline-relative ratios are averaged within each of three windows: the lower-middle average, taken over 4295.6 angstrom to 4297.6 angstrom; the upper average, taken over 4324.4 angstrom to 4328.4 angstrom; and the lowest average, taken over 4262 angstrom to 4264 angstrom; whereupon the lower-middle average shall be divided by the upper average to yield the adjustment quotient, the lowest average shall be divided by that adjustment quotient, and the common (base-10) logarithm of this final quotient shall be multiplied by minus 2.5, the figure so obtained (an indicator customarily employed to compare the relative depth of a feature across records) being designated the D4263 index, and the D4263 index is -0.15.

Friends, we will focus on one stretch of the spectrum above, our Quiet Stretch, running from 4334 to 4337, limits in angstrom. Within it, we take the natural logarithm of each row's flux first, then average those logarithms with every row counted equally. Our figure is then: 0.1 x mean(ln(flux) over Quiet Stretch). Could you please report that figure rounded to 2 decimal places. 0.29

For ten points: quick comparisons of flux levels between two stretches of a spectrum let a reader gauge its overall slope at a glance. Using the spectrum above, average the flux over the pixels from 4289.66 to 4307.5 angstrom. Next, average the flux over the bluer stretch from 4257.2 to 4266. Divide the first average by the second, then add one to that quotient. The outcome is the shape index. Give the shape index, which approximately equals 1.79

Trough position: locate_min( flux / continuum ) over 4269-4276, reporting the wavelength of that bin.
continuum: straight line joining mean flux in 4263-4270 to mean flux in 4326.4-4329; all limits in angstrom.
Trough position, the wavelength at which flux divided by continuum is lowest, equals 4274.37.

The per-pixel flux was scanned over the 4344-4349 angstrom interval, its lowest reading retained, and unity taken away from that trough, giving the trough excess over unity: 13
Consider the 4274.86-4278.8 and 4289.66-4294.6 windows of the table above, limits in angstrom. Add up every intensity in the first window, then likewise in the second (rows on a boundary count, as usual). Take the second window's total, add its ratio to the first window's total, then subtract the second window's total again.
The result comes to 1.2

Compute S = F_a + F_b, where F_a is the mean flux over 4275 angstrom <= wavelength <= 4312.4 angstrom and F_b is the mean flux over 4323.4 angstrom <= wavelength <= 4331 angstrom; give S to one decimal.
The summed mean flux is 37.8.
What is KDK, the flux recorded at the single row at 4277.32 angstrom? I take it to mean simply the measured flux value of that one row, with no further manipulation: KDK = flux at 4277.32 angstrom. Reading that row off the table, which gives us 21.51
